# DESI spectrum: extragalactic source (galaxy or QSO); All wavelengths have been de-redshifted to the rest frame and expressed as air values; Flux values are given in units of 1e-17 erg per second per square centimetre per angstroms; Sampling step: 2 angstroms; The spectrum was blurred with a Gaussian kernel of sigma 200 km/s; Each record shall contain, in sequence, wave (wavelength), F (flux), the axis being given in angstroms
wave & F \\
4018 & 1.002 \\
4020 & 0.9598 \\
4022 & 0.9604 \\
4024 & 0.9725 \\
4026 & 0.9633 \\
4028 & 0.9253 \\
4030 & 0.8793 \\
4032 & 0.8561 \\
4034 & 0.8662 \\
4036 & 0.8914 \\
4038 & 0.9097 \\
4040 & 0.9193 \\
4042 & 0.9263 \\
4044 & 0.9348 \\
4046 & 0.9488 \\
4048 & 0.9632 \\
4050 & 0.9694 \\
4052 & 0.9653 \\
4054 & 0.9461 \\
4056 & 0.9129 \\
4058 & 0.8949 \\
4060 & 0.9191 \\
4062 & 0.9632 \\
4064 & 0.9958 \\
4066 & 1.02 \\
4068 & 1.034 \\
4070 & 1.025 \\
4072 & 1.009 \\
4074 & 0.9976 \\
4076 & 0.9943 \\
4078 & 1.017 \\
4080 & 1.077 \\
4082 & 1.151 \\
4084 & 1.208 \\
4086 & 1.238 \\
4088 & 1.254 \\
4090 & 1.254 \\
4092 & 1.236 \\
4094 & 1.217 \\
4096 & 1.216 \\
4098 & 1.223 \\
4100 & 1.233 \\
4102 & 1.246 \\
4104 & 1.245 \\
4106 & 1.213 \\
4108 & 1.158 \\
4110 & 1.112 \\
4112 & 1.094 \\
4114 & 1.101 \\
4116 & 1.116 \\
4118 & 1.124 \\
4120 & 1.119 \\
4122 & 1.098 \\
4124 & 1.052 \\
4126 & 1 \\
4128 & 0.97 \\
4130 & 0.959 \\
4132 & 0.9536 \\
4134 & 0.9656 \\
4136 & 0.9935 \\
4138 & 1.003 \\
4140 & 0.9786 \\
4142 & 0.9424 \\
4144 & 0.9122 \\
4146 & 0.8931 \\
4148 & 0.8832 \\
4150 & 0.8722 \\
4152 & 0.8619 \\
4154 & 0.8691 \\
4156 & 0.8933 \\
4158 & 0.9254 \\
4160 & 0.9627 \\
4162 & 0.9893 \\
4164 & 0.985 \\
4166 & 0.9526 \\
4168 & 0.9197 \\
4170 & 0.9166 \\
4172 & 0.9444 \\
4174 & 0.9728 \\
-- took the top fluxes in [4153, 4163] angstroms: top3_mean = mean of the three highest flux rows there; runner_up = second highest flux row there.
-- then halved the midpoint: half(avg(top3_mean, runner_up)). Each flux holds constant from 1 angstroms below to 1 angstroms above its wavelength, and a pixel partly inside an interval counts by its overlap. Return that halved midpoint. 0.480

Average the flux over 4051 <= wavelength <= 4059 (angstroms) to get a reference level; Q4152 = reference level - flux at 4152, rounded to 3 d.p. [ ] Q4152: 0.068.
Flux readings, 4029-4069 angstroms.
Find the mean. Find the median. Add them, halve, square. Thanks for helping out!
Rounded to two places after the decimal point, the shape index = 0.87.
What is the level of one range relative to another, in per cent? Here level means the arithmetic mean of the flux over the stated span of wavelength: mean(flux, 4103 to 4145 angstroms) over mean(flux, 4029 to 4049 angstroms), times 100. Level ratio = 116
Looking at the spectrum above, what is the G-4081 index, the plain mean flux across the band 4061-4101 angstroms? 1.12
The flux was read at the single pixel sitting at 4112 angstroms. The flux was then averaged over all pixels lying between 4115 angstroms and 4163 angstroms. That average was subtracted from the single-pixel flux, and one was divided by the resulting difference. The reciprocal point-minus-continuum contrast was 8.2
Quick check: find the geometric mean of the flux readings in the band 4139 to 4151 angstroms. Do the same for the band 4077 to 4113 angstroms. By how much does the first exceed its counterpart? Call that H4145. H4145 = -0.27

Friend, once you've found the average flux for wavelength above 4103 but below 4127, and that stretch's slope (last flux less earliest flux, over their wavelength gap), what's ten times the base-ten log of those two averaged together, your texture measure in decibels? -2.6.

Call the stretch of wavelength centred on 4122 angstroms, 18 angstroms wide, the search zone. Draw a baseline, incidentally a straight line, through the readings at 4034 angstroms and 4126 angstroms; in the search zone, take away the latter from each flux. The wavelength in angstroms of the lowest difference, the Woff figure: 4130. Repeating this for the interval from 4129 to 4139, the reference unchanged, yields 4132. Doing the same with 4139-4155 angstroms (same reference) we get 4152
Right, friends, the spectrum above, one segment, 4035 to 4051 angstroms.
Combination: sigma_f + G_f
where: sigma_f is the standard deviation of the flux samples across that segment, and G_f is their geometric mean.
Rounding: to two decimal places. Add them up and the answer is 0.96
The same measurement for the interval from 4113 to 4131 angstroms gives 1.12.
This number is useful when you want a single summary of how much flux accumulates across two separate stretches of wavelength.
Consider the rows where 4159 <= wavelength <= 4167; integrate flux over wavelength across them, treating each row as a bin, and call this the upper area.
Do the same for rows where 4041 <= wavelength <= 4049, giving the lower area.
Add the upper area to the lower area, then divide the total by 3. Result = 5.1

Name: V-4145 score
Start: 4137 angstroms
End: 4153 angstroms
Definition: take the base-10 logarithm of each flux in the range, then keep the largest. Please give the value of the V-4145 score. 0.00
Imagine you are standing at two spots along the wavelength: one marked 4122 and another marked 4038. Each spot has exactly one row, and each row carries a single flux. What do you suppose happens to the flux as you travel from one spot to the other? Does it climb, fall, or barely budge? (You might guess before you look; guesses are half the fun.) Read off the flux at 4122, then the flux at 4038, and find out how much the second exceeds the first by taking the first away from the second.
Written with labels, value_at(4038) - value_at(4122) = -0.19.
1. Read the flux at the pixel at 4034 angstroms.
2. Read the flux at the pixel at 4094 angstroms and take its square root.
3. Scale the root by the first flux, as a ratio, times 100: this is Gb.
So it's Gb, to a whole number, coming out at 127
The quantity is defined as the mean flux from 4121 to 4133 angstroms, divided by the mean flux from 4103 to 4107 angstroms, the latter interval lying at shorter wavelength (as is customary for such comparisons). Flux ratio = 0.82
